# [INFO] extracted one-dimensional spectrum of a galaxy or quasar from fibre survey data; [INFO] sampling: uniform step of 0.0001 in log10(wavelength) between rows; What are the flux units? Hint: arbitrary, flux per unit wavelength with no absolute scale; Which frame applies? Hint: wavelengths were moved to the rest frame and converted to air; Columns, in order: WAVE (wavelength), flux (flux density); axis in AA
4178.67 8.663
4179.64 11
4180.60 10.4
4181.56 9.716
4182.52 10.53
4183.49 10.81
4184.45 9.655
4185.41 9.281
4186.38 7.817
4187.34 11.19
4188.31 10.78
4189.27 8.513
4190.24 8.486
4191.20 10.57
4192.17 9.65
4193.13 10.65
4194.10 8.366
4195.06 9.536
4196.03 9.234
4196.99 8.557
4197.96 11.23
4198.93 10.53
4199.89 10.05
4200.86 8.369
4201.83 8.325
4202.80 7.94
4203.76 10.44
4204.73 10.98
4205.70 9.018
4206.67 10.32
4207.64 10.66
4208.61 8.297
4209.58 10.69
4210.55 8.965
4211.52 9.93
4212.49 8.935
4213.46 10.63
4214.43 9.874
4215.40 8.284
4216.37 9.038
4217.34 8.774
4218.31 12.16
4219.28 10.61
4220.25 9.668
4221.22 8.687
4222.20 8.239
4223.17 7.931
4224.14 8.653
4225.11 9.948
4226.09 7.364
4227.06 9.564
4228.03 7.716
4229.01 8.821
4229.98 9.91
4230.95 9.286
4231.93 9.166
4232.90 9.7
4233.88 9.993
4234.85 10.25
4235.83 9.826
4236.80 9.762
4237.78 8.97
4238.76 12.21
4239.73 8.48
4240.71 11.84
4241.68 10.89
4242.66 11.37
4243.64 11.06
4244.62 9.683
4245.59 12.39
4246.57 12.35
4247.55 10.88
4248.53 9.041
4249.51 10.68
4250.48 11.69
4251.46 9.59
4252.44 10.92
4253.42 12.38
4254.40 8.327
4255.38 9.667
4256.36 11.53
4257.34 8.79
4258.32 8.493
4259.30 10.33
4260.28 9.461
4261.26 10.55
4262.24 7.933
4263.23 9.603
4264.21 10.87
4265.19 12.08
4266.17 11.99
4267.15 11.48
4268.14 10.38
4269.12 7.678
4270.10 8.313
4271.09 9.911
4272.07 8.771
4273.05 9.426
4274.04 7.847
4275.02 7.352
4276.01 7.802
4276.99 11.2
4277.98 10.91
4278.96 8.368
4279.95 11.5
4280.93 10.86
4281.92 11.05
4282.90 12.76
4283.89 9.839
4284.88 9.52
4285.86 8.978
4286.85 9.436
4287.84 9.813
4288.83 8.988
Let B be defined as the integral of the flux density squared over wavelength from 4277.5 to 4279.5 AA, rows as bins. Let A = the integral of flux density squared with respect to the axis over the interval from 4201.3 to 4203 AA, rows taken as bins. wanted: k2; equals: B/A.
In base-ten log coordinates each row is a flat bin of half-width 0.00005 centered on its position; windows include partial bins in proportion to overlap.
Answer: 1.7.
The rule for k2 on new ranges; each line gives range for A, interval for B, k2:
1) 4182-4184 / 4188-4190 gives 0.8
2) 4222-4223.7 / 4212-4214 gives 1.7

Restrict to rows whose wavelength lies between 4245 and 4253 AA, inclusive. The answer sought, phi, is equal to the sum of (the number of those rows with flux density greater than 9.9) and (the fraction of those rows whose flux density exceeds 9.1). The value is 6.9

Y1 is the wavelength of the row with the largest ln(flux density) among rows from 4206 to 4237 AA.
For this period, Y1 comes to 4218.31 AA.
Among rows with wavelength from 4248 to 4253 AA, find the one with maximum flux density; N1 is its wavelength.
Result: 4250.48 AA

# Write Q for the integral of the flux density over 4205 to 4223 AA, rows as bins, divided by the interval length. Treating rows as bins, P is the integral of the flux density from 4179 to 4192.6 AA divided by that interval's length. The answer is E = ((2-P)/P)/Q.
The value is -0.0832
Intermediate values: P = 9.9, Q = 9.6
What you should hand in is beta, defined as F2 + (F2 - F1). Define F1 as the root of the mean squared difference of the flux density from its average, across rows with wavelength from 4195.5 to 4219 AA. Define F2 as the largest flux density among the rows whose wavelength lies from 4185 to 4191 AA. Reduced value 21.3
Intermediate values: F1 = 1.1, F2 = 11.19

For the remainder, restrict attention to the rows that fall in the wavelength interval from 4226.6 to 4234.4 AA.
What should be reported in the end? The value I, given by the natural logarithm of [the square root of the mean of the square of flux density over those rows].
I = 2.23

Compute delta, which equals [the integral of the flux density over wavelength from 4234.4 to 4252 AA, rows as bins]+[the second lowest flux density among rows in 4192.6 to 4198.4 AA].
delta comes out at 195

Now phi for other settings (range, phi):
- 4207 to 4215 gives 4.6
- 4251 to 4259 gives 3.6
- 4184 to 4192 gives 3.6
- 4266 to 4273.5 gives 4.6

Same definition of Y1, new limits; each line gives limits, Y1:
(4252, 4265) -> 4253.42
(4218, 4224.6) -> 4218.31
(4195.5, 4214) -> 4197.96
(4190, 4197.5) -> 4193.13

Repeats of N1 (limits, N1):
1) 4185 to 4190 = 4187.34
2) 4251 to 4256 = 4253.42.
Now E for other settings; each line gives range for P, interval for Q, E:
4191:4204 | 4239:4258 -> -0.0744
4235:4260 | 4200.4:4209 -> -0.0862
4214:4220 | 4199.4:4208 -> -0.0833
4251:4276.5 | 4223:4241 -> -0.0840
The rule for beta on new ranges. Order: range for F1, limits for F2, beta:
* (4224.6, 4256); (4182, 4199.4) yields 21.1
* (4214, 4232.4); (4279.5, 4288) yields 24.4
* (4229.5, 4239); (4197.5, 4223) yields 23.5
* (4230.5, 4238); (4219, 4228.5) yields 20.8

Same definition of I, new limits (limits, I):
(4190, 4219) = 2.27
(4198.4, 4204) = 2.23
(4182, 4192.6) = 2.28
